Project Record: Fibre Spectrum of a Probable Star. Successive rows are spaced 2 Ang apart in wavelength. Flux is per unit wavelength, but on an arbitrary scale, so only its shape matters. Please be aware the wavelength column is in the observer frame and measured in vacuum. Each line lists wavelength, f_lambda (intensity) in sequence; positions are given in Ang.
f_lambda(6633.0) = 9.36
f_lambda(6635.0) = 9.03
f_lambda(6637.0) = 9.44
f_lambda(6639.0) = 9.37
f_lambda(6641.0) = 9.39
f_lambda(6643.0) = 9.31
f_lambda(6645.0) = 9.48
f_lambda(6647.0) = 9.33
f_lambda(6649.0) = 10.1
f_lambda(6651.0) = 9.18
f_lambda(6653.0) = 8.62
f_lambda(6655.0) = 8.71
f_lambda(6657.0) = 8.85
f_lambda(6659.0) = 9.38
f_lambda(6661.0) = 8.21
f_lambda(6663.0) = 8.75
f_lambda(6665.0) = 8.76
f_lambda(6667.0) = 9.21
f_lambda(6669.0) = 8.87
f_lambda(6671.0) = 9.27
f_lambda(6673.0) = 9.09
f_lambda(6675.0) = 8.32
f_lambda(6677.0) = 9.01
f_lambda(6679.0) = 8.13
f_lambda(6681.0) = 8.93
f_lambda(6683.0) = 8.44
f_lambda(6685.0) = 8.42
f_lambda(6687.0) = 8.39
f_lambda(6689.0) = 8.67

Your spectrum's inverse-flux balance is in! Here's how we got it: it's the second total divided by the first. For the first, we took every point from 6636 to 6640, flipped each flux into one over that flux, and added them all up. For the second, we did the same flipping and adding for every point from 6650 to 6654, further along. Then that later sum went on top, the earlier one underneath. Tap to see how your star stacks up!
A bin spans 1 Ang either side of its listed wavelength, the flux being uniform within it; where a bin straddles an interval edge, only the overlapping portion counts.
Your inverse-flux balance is 1.06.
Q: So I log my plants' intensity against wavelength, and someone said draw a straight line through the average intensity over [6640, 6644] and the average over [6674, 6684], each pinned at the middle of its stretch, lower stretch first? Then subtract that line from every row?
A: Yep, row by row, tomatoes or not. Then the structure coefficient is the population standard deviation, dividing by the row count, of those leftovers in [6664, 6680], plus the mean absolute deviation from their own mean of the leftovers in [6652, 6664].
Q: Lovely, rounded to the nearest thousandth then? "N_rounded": 0.622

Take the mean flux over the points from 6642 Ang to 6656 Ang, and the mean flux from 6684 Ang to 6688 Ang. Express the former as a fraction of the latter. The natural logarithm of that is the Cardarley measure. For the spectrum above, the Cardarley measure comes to 0.10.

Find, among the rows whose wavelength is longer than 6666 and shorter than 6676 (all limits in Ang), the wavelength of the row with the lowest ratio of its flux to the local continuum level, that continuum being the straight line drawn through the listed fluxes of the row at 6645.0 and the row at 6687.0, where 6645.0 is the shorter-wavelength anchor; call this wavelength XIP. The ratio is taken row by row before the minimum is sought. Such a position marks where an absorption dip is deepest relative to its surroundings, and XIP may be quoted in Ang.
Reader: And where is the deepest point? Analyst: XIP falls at 6675.0 Ang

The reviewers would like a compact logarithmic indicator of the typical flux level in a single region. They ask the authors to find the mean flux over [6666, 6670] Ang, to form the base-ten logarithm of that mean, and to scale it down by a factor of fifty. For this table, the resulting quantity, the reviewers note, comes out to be 0.0191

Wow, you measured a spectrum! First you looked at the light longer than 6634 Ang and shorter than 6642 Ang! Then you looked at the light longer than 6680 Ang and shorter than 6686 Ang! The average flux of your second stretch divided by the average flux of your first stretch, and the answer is 0.92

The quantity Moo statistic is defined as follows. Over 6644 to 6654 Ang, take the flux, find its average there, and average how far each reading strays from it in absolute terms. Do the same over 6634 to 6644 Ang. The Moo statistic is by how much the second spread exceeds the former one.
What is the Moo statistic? -0.25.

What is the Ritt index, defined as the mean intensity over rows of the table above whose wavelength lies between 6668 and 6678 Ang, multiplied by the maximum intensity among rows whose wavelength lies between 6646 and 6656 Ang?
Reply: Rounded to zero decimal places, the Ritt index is 90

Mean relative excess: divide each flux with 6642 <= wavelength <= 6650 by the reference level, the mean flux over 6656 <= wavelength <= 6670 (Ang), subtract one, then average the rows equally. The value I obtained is 0.08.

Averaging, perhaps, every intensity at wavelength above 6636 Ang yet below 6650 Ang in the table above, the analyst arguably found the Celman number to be 9.5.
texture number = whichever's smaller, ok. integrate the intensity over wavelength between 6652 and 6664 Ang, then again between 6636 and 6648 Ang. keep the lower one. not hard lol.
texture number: 105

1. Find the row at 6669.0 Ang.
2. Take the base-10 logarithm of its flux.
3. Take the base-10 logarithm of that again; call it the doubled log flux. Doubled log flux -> -0.0232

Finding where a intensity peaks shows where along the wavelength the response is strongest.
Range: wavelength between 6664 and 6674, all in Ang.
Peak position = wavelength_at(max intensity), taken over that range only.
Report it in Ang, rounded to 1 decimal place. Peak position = 6671.0 Ang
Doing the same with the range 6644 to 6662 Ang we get 6649.0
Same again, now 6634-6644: 6637.0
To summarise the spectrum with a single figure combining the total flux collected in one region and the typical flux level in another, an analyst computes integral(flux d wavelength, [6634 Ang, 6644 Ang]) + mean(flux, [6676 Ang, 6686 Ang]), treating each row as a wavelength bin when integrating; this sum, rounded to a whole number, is 102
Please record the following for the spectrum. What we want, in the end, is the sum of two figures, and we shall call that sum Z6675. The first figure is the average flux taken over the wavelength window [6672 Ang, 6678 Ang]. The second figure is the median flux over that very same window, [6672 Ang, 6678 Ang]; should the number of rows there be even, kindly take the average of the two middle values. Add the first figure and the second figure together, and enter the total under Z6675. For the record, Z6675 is 17.8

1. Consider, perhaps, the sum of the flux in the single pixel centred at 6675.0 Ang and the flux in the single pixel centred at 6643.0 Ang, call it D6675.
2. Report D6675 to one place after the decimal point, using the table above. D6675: 17.6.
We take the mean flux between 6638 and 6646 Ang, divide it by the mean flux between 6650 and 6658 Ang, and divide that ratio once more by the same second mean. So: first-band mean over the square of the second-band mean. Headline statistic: 0.120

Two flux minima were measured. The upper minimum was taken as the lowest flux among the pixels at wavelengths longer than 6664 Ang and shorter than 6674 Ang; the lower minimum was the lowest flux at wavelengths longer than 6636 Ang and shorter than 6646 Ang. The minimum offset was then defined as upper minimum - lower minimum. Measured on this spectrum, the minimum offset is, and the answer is -0.55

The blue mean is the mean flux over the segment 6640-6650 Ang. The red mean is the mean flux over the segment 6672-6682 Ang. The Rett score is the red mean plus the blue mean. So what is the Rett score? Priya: 18.2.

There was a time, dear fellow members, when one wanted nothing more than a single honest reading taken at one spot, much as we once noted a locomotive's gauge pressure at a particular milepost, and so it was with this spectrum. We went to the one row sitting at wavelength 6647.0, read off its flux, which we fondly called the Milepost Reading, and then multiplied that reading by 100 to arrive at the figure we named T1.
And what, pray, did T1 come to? 933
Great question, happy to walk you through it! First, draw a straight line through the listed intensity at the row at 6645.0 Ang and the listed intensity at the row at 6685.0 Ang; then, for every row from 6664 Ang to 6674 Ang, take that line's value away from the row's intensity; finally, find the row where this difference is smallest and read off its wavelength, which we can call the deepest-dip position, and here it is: 6665.0 Ang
